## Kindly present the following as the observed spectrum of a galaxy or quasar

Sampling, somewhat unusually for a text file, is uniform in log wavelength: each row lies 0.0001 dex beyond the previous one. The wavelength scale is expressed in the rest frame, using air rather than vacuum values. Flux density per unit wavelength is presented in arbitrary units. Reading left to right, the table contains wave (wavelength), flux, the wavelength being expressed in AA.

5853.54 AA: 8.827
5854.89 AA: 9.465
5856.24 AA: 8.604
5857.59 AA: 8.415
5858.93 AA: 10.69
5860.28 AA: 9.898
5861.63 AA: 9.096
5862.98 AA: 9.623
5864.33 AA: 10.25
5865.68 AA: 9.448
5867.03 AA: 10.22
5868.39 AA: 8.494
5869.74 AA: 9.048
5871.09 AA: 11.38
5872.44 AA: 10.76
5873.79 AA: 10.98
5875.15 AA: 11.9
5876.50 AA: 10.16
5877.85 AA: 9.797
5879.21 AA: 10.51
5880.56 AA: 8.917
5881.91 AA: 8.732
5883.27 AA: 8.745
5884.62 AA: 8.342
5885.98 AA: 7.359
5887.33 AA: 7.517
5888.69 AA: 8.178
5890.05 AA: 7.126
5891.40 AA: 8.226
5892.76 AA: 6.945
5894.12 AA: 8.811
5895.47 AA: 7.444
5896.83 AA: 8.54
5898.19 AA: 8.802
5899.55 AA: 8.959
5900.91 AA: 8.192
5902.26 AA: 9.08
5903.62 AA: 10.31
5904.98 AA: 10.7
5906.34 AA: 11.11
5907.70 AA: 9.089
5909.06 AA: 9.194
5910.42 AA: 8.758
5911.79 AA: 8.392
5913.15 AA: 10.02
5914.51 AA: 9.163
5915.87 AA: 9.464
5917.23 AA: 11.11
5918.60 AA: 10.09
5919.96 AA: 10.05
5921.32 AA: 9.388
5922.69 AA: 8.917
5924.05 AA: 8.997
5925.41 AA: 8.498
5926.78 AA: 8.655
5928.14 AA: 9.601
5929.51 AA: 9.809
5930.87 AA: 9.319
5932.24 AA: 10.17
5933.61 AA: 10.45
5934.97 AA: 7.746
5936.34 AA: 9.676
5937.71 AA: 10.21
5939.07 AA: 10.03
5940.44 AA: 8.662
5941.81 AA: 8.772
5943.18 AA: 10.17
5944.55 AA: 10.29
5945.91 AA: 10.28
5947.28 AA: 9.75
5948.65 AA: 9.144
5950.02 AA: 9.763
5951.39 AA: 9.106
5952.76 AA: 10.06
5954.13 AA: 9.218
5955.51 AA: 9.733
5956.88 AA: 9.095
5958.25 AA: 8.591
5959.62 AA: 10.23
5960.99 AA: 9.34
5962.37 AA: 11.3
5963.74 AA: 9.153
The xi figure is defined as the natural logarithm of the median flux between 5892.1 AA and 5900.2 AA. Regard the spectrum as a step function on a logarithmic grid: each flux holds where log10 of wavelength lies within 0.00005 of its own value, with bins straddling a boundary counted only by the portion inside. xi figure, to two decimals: 2.16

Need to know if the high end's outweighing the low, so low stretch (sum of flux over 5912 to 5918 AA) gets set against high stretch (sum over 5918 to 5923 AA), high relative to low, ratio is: 0.97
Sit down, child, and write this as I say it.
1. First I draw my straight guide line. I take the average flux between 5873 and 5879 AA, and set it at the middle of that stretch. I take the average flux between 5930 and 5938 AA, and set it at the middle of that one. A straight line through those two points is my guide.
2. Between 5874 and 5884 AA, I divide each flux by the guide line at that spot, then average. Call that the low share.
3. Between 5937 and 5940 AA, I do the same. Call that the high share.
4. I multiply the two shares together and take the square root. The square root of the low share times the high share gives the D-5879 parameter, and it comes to 0.990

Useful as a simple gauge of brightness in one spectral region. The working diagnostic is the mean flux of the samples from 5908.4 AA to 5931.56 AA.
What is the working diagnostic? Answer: 9.38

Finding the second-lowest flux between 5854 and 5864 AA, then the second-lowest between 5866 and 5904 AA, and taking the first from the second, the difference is -1.5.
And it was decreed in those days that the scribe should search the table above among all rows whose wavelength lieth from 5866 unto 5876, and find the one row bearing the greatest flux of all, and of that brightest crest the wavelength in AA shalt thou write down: 5875.15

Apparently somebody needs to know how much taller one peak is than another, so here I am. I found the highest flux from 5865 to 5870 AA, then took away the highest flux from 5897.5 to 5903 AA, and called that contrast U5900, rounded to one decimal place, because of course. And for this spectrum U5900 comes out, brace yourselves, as 1.1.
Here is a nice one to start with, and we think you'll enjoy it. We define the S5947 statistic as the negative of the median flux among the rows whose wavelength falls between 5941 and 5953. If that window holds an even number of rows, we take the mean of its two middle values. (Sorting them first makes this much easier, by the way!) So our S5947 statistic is -9.8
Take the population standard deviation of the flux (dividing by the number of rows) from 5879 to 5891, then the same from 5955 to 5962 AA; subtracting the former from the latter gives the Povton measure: -0.41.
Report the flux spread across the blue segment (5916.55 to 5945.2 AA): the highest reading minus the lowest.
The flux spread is 3.4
